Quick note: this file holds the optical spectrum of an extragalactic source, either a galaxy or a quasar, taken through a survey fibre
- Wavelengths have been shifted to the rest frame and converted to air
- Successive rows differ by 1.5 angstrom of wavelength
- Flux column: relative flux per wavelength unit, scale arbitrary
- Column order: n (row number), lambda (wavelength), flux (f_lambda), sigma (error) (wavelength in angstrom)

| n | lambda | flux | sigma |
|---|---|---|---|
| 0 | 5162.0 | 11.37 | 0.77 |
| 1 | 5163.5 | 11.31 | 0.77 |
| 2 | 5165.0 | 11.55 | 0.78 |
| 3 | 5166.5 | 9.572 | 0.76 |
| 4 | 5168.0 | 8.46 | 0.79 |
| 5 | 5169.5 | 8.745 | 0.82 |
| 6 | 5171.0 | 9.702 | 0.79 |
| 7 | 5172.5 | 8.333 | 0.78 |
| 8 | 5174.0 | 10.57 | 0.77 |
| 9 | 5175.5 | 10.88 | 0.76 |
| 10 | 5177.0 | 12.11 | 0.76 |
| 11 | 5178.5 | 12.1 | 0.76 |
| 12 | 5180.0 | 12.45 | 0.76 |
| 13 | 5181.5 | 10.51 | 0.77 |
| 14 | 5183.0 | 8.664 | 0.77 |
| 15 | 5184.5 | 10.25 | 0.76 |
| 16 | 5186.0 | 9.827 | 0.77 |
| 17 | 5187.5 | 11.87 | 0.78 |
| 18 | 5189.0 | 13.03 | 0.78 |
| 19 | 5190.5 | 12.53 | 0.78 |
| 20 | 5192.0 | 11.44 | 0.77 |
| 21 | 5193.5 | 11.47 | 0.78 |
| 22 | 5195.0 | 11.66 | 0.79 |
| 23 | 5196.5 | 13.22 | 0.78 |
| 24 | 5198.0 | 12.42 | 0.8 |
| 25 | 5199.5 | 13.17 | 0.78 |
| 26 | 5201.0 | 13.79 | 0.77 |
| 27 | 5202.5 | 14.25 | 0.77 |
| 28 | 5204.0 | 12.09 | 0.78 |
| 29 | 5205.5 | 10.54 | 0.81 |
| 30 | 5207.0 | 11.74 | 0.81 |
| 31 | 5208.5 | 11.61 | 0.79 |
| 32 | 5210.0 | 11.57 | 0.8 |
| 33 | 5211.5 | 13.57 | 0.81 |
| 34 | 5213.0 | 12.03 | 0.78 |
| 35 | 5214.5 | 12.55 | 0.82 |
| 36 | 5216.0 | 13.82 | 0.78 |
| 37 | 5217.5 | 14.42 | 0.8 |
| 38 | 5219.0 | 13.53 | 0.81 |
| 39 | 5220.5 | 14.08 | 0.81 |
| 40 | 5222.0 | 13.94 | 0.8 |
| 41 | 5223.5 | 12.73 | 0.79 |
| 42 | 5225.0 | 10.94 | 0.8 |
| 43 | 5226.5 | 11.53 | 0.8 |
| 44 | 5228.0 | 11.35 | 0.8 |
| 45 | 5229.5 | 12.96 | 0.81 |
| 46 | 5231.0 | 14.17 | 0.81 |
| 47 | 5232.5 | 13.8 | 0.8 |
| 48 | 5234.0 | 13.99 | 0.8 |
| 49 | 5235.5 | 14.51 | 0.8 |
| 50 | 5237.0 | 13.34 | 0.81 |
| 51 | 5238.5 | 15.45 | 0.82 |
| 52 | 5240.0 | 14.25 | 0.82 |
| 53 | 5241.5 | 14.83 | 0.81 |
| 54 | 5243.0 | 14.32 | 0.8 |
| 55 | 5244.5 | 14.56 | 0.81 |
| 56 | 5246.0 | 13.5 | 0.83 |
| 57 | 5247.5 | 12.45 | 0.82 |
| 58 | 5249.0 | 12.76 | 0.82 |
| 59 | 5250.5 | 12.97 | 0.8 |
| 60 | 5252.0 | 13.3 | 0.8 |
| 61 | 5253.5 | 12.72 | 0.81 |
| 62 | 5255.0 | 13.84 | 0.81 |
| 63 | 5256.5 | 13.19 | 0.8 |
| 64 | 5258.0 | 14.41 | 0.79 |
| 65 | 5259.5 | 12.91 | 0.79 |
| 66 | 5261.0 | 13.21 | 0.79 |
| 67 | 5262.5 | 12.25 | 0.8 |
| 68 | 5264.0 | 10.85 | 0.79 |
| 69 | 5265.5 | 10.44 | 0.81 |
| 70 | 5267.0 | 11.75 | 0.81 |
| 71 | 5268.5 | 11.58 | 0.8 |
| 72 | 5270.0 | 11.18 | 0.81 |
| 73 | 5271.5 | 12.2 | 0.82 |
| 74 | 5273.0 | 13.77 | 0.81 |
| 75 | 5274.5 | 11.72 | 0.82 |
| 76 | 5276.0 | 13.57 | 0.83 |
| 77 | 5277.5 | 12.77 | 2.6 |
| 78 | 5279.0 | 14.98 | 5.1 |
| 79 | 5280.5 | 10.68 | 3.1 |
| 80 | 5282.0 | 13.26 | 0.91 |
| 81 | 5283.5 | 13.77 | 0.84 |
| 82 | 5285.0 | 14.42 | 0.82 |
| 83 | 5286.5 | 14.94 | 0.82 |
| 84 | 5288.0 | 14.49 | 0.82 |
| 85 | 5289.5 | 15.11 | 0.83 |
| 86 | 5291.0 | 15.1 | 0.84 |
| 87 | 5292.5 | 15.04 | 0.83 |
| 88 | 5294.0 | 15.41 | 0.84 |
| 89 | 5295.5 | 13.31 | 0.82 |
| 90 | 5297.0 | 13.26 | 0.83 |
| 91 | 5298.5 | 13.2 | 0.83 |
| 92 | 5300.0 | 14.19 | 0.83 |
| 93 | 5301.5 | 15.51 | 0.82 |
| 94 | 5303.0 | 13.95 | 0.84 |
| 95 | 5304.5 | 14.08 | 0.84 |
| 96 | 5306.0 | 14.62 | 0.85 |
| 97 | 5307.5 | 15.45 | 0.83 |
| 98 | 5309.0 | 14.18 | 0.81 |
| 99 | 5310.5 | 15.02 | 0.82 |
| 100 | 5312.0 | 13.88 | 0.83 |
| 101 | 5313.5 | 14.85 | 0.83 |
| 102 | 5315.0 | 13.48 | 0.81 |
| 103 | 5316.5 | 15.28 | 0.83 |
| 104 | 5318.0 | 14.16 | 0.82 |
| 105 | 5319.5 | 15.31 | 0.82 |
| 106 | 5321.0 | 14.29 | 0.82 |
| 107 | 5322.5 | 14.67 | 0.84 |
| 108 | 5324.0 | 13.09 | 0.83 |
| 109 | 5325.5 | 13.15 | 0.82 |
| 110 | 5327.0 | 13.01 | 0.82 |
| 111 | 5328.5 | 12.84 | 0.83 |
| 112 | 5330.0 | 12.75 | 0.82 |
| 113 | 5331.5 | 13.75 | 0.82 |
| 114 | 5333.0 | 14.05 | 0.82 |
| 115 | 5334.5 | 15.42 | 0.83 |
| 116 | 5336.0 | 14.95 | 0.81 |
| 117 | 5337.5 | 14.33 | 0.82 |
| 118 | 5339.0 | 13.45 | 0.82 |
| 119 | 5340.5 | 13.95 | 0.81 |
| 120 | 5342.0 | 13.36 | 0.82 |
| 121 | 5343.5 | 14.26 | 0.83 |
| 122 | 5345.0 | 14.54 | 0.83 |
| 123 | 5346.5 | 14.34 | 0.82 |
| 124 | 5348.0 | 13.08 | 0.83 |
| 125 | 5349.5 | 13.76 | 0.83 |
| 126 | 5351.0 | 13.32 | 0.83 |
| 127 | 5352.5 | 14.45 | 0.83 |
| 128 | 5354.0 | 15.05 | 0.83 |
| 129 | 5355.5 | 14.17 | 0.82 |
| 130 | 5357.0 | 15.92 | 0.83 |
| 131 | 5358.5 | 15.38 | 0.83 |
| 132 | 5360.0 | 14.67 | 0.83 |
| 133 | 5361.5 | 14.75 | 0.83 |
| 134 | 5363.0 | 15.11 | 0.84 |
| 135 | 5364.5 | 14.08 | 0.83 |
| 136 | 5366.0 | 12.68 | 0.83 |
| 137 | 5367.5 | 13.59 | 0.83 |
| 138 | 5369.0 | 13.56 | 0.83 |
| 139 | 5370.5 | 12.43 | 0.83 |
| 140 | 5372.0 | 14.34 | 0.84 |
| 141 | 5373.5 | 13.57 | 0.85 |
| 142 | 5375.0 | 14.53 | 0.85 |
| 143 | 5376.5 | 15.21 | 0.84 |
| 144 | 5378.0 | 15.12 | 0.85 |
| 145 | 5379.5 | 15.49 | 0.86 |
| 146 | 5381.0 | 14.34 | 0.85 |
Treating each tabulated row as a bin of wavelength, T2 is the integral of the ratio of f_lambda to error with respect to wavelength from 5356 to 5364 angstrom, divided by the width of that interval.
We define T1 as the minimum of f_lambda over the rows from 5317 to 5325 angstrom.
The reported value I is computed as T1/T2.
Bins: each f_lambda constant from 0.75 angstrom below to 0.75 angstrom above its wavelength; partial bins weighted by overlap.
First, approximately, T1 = 13.09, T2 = 18.2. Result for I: 0.72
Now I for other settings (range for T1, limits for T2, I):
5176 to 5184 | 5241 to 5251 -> 0.52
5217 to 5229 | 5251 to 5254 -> 0.68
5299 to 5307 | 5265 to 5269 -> 1.00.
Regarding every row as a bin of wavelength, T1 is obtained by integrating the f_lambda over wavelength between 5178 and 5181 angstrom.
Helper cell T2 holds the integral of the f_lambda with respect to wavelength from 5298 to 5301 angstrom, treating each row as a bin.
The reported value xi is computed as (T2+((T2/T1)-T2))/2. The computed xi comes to 0.572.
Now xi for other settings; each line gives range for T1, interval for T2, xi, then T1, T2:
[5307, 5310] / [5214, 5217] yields 0.451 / 44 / 40.0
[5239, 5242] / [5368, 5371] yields 0.449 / 44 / 39.3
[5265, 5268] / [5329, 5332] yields 0.589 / 34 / 39.5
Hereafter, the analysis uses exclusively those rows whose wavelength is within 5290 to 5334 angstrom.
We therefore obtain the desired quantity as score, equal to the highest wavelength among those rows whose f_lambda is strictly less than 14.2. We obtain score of 5333.0 angstrom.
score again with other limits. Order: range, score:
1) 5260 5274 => 5273.0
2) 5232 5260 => 5259.5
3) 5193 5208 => 5207.0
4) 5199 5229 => 5228.0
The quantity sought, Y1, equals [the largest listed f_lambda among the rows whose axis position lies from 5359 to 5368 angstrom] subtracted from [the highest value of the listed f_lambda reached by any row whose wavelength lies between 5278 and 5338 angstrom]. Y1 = 0.4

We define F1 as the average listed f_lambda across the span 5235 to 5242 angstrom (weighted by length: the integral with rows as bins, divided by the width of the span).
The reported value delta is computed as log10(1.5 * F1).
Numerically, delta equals 1.34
